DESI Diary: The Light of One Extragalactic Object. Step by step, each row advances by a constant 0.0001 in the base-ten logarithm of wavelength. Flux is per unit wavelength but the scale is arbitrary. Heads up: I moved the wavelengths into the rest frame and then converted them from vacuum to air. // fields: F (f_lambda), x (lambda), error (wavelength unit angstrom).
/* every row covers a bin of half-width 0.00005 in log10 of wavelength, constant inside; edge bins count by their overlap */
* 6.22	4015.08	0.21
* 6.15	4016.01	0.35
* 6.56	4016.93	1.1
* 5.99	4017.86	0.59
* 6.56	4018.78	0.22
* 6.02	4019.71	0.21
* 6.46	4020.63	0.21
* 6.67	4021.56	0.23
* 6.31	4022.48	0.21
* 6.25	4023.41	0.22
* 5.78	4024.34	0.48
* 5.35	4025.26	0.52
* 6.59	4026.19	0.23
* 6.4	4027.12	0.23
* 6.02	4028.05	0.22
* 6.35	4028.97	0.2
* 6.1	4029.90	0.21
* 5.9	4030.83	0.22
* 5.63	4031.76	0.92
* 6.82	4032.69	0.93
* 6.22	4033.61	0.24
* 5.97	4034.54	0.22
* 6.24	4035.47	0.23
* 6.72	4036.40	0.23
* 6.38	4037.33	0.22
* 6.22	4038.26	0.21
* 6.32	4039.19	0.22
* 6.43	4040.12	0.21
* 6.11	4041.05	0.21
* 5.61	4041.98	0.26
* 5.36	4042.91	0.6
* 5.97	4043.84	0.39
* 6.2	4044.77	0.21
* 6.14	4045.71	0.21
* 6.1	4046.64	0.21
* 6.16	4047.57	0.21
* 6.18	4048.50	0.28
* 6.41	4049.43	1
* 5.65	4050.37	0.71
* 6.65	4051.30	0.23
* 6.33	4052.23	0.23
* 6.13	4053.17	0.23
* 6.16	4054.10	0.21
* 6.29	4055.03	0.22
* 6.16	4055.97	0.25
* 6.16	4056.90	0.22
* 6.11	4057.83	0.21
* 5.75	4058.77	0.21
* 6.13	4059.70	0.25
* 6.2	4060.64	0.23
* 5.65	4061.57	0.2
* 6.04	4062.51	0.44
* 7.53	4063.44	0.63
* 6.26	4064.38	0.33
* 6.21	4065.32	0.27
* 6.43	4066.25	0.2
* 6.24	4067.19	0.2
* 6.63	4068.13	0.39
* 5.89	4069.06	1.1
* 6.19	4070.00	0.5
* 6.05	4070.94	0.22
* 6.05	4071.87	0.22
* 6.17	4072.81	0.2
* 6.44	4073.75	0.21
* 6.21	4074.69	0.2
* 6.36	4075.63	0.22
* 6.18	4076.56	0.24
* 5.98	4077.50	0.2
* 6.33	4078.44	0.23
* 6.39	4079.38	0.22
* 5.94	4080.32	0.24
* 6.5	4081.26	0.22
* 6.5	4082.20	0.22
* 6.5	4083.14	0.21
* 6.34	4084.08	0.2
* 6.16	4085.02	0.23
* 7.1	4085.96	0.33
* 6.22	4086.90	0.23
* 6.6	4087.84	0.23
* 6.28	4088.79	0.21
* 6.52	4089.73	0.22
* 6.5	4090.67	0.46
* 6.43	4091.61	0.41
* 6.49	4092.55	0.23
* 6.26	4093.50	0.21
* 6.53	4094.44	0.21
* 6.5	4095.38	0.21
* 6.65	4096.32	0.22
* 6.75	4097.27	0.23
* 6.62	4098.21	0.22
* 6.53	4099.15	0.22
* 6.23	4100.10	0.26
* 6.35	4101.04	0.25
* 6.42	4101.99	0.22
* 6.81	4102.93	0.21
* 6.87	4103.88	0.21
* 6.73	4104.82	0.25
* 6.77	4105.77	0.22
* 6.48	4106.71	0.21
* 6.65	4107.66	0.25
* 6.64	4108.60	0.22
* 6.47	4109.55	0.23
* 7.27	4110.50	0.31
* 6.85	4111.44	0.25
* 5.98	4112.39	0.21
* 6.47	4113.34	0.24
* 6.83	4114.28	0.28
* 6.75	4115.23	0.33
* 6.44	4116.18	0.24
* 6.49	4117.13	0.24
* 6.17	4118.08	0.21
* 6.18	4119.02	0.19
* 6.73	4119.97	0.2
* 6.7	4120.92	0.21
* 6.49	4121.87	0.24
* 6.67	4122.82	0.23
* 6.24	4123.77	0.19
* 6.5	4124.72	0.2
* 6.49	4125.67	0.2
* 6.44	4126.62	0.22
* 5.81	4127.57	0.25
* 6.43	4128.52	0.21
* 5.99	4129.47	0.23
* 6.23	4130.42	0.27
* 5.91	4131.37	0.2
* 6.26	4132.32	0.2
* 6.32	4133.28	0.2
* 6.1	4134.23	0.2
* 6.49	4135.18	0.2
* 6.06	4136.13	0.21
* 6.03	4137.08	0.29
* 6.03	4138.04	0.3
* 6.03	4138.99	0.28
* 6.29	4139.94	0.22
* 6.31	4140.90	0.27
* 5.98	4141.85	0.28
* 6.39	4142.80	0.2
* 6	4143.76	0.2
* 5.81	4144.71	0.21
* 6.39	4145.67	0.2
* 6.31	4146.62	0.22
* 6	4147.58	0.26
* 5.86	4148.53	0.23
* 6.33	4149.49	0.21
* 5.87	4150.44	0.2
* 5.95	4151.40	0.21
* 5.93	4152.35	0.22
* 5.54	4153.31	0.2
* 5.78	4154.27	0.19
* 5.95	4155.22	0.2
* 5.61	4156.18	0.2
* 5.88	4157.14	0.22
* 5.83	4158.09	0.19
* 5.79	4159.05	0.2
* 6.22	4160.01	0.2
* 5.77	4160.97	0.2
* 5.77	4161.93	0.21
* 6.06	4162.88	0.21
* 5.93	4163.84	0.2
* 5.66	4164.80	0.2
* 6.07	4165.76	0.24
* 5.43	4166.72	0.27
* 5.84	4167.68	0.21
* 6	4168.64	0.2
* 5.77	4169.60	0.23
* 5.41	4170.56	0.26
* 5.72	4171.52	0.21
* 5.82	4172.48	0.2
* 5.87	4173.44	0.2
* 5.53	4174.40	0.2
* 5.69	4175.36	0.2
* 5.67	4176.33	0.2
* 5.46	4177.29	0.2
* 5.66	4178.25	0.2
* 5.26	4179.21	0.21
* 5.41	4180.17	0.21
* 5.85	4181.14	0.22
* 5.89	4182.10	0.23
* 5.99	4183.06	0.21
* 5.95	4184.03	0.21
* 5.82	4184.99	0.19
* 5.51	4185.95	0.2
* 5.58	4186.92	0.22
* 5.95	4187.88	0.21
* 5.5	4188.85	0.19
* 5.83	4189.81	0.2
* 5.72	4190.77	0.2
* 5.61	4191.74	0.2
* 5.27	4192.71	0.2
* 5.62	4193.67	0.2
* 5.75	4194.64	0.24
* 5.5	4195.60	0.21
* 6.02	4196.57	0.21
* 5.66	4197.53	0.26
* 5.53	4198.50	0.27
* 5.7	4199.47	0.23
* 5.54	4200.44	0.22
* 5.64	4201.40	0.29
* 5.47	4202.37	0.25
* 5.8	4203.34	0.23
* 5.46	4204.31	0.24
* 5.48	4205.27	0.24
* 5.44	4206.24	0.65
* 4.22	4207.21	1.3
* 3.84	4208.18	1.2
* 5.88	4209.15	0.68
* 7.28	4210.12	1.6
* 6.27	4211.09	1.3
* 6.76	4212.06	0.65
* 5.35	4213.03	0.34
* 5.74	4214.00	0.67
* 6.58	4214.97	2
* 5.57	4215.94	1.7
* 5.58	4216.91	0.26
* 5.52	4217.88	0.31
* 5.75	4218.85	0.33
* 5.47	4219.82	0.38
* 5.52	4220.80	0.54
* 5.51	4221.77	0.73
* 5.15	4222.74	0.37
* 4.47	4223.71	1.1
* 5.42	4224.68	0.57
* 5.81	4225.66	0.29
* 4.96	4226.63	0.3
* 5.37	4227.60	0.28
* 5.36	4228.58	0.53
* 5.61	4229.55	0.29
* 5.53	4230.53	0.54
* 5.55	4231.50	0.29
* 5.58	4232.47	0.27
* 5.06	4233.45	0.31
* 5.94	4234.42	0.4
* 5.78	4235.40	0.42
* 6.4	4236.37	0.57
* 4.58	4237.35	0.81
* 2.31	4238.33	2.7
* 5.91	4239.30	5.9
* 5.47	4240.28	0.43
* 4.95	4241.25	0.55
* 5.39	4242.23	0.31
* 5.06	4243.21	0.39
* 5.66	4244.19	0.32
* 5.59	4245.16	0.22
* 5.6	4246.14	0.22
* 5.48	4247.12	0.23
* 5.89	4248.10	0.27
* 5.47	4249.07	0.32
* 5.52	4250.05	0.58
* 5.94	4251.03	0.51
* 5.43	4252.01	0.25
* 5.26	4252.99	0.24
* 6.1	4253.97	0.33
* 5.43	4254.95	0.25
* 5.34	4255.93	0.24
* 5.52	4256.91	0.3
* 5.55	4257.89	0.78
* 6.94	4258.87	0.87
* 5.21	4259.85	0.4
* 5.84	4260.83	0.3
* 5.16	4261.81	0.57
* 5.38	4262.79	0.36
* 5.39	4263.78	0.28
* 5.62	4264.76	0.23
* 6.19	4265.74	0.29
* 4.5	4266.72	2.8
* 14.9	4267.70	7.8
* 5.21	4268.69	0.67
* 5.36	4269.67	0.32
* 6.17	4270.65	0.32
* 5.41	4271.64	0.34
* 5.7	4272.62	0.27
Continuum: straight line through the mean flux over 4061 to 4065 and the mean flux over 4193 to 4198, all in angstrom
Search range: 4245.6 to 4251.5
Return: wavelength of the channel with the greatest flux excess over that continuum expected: 4251.03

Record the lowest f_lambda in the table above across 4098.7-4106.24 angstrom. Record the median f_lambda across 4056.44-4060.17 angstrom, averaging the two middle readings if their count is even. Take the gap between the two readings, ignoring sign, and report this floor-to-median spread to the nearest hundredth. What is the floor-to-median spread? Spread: 0.11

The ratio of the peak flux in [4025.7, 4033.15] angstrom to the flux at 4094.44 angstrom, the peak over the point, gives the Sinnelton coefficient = 1.04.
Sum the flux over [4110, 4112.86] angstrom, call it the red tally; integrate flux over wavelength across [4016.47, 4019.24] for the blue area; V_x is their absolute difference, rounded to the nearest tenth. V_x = 2.4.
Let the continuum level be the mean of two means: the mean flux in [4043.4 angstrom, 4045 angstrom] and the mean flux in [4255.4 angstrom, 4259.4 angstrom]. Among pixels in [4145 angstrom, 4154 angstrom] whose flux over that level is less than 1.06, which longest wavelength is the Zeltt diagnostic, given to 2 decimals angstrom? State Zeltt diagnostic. 4153.31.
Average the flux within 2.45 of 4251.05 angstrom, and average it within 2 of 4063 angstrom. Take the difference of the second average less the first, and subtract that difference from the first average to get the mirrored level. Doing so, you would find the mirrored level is 4.7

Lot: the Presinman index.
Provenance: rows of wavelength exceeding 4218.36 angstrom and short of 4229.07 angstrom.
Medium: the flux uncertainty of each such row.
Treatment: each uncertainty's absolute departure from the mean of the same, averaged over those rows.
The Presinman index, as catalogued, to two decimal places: 0.18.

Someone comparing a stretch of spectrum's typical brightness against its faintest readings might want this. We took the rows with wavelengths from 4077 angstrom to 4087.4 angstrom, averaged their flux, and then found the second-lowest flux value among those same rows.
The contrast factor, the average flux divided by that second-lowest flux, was 1.06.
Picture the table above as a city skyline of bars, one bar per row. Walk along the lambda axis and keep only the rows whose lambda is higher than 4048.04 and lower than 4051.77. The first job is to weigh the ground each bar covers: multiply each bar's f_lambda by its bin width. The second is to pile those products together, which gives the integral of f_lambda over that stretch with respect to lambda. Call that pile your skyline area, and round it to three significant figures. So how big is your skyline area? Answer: 23.2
